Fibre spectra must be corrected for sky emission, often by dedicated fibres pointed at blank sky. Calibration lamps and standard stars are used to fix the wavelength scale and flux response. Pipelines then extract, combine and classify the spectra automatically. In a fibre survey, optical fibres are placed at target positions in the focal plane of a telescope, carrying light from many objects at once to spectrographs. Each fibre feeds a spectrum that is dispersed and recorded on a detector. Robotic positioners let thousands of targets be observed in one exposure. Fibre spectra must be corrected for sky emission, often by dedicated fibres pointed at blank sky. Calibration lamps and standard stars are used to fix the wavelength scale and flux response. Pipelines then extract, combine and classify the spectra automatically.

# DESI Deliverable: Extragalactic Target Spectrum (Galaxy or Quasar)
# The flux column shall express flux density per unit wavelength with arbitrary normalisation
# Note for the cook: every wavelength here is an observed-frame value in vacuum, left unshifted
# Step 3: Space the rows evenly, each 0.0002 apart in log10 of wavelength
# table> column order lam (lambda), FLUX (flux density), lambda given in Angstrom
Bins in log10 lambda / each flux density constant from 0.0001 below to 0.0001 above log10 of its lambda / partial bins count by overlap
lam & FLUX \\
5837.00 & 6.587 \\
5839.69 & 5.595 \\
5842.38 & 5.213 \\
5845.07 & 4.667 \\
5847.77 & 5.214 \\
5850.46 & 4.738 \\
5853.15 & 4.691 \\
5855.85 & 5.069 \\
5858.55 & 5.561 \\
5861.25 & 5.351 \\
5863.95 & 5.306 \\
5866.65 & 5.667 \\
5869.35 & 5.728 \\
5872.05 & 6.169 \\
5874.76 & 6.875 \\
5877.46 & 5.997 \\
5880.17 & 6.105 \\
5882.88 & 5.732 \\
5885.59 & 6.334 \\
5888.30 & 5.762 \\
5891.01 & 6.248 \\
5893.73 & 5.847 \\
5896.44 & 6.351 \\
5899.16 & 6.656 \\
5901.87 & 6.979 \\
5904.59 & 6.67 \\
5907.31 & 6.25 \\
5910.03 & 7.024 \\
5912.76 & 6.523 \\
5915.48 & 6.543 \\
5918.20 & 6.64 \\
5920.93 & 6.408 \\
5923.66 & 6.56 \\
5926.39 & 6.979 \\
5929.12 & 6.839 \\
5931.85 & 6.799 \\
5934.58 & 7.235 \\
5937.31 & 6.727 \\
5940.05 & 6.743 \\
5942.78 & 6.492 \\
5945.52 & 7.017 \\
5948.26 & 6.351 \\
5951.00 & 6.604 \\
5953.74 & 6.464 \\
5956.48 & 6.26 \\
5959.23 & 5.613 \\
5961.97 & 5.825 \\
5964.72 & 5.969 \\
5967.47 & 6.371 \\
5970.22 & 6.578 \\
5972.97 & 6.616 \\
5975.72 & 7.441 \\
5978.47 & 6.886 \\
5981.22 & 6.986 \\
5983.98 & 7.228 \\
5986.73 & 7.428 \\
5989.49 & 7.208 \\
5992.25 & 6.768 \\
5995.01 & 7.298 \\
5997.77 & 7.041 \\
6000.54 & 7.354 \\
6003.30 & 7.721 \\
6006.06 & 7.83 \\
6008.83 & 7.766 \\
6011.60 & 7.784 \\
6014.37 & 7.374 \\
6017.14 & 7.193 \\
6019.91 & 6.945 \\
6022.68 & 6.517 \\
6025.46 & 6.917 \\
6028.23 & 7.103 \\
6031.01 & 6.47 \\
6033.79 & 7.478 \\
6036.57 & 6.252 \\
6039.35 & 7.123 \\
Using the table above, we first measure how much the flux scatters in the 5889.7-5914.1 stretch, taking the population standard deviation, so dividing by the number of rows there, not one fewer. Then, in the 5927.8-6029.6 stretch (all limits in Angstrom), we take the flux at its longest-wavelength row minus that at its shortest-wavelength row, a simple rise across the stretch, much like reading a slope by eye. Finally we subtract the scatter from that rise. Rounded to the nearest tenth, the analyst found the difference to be -0.1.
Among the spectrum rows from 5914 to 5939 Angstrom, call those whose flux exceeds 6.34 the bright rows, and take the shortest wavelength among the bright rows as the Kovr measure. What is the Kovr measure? 5915.48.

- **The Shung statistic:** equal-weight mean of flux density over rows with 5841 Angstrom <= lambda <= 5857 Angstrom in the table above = 4.93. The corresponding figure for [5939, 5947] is 6.75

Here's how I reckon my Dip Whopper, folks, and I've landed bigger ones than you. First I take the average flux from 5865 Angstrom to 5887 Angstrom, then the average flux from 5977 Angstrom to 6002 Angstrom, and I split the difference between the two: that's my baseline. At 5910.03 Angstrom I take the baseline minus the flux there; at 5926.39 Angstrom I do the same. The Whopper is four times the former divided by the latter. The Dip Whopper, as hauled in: 4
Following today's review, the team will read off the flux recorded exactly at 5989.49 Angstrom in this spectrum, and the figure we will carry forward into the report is 7.208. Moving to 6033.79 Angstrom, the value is 7.478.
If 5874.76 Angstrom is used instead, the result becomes 6.875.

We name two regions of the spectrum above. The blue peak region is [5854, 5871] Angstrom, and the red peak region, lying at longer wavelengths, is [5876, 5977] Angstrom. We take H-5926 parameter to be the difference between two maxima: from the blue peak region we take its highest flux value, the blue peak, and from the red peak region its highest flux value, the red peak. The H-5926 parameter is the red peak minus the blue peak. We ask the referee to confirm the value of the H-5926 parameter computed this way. 1.7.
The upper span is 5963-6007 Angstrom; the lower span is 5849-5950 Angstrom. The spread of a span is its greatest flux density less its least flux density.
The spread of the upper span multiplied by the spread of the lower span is 4.7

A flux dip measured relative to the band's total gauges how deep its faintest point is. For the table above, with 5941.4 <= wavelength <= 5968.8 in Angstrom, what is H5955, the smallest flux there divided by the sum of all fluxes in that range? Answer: 0.0891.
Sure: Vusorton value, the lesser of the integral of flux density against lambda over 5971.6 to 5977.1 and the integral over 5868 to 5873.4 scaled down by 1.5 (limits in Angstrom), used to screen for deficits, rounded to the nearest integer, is 21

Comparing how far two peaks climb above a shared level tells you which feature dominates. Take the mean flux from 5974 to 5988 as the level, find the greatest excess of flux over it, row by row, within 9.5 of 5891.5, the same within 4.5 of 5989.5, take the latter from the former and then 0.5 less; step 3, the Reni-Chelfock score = -1.27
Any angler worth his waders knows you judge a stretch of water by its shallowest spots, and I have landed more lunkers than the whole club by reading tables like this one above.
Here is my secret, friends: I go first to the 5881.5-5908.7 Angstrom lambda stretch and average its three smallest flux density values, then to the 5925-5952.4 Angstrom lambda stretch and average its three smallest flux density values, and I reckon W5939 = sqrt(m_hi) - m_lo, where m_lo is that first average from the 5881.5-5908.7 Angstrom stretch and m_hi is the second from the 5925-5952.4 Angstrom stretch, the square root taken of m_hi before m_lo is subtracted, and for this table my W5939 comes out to -3.2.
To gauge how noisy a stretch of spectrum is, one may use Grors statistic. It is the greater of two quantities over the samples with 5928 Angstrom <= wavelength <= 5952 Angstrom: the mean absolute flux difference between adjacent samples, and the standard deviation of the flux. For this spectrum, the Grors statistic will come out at 0.34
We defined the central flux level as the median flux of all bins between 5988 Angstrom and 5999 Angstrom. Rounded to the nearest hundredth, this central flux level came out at 7.12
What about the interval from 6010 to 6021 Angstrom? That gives 7.28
